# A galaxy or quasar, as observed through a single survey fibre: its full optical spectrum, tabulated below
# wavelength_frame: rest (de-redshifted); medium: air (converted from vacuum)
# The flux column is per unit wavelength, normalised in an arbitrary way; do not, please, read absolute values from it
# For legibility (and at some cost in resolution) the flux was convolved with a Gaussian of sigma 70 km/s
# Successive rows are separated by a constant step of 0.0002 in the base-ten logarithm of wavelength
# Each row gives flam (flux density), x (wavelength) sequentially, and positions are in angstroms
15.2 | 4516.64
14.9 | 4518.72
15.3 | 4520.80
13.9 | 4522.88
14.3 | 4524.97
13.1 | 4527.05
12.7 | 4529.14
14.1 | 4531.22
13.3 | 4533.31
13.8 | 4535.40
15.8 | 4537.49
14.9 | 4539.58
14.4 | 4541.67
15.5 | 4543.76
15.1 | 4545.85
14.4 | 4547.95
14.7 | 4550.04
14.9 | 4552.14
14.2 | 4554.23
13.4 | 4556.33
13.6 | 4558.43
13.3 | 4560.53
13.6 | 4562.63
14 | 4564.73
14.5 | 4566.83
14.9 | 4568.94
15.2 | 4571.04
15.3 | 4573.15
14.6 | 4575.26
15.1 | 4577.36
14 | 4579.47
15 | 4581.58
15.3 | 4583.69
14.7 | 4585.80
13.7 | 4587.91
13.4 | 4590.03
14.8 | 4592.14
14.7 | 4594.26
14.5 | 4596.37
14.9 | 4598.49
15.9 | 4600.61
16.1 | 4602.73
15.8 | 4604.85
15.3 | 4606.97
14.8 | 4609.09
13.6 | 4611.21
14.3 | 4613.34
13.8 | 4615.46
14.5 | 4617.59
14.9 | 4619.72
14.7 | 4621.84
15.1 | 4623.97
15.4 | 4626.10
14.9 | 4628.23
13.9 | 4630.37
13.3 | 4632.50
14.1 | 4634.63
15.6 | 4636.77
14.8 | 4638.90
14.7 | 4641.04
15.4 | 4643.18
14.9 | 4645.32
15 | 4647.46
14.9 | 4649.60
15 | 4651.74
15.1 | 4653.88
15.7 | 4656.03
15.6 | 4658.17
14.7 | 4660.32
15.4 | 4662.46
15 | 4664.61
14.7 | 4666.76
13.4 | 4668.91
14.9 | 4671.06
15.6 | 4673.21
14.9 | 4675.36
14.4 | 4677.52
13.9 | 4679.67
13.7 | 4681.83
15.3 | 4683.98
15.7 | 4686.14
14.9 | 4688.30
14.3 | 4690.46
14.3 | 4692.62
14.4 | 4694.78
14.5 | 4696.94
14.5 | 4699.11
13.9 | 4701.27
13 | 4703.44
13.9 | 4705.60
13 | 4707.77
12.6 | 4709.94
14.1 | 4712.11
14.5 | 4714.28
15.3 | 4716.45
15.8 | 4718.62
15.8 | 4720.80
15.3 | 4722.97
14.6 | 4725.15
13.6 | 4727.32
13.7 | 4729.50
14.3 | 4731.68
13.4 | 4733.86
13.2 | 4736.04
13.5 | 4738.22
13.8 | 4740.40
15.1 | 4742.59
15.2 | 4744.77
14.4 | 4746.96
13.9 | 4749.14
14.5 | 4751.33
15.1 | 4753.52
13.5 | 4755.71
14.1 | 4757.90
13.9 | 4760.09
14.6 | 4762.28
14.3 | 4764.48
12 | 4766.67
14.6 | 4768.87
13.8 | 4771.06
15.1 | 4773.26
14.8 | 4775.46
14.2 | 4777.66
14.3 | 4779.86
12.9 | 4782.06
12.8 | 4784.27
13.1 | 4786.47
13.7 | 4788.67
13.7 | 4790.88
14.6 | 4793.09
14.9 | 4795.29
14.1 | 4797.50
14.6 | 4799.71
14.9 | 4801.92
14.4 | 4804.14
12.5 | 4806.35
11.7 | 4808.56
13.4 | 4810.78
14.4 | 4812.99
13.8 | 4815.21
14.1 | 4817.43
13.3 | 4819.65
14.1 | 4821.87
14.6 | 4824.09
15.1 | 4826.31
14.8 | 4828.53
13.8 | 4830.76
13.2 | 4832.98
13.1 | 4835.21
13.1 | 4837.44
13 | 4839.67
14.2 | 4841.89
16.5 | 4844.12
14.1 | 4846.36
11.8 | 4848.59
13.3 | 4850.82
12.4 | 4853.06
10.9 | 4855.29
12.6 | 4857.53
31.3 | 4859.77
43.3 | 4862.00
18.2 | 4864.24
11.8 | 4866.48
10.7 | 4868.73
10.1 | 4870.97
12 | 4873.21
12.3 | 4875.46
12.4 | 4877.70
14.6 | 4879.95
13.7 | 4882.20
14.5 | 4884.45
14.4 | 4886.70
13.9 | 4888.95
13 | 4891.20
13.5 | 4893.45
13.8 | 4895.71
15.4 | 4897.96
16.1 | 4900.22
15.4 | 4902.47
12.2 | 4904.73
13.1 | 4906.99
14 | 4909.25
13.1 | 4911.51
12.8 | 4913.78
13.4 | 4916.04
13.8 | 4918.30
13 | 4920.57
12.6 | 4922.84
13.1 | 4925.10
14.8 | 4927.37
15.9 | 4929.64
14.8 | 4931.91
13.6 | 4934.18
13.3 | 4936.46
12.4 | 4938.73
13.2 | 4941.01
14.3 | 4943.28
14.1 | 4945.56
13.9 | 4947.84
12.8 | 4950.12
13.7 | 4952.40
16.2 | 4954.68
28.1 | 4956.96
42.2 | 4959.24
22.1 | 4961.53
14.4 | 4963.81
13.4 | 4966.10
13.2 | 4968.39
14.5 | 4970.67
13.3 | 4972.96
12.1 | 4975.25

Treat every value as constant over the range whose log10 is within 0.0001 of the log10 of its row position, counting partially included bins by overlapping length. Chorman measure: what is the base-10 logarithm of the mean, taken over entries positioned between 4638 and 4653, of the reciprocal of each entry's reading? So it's -1.17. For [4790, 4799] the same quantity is -1.16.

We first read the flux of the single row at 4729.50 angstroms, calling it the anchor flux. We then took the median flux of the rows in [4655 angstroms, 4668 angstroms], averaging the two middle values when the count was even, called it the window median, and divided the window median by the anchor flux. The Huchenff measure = 1.11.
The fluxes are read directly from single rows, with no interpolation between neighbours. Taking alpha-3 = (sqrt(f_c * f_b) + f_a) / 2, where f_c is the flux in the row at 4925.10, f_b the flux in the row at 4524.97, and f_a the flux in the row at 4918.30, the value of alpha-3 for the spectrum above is 13.7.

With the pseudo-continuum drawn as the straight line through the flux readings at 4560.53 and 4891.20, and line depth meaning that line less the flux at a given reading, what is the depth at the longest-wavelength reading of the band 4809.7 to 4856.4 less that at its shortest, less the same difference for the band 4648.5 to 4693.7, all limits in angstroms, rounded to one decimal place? 1.9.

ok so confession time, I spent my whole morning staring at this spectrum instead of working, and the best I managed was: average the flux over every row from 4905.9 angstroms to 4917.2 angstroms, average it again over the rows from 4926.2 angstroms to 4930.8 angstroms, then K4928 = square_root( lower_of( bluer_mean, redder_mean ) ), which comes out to 3.64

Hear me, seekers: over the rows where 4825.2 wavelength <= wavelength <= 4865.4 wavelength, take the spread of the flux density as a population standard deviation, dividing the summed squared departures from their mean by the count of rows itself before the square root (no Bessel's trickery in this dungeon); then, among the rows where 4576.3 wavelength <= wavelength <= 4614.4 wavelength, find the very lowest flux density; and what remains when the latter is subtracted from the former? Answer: -5.6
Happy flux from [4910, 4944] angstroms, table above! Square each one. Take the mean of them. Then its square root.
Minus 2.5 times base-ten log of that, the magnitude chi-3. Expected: -2.84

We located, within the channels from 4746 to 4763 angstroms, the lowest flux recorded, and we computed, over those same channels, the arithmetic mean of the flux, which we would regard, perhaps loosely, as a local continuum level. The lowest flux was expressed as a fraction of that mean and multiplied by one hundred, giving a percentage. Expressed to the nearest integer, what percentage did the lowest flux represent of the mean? 95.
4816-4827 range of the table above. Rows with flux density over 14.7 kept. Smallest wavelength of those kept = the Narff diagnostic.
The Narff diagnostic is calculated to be 4826.31 angstroms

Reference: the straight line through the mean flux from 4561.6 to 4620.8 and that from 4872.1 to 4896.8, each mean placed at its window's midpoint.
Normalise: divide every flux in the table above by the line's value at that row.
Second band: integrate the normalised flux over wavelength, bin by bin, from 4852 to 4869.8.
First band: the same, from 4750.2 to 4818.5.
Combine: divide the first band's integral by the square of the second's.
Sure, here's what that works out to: 0.11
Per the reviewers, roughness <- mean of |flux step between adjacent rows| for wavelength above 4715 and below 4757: 0.59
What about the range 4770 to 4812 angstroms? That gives 0.69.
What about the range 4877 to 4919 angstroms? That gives 0.91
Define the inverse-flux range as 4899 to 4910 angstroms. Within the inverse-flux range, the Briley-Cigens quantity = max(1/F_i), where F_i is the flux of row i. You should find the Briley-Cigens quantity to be 0.082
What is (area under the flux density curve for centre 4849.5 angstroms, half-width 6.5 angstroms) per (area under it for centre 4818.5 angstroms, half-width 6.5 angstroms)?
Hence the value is 0.94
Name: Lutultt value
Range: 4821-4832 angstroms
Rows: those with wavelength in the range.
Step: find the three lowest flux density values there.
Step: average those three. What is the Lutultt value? 14.2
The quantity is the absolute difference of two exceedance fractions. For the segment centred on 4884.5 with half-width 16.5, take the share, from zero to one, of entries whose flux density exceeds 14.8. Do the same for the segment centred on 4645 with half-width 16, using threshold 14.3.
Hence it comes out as 0.67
